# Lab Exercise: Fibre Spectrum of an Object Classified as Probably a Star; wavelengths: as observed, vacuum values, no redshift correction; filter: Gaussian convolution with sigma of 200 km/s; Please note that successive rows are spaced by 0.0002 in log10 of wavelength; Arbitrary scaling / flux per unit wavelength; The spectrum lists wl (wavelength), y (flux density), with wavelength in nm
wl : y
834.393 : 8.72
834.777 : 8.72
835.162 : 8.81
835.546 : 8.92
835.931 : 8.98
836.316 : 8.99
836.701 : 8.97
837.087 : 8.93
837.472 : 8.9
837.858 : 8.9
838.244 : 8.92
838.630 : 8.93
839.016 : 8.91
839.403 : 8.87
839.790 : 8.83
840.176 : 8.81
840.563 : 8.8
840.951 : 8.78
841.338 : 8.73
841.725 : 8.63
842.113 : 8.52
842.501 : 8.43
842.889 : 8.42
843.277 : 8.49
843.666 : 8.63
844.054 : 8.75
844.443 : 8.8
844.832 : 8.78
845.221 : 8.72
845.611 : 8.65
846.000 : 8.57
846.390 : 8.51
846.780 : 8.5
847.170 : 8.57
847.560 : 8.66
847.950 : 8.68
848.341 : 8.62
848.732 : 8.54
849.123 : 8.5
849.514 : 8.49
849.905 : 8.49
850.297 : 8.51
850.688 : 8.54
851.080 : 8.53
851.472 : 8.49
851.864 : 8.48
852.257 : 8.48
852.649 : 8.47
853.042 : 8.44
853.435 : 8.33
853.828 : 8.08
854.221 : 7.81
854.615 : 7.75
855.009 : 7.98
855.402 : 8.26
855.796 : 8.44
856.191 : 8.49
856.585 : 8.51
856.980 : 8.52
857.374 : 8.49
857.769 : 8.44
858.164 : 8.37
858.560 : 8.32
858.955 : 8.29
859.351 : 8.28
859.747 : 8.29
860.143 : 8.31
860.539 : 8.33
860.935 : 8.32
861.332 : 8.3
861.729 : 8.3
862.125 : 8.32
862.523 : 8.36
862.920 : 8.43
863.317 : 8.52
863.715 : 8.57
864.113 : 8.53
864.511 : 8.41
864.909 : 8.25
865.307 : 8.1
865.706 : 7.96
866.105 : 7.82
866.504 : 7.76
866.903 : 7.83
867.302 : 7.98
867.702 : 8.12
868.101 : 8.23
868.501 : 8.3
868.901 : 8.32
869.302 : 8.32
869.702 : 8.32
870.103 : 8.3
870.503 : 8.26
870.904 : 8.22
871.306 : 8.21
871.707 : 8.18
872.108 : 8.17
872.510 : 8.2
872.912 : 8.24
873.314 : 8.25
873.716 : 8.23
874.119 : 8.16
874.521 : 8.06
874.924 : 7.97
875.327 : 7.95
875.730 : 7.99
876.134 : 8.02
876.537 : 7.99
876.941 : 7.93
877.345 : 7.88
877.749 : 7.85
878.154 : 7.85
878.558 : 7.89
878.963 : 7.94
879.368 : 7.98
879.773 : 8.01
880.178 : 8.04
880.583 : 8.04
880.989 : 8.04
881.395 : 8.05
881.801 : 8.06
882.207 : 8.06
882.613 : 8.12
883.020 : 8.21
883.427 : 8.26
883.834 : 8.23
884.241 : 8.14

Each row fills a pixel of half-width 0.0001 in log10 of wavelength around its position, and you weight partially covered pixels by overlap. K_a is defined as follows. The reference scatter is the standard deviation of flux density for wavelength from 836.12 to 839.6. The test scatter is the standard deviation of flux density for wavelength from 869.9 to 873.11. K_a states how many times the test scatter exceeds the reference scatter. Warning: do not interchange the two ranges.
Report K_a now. 1.2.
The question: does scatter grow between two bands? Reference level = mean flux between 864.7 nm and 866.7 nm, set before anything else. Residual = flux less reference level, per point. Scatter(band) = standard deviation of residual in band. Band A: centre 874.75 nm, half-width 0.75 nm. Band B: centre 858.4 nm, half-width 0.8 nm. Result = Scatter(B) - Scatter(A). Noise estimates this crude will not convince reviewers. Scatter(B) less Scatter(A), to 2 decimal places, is -0.03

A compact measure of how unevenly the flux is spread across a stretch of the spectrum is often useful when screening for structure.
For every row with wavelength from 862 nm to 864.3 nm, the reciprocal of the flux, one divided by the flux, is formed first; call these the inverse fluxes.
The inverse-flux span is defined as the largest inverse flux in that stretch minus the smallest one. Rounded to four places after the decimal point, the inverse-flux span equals 0.0035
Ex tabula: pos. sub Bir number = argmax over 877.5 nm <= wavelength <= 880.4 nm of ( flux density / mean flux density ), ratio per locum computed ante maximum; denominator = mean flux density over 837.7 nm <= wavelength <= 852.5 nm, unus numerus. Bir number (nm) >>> 880.178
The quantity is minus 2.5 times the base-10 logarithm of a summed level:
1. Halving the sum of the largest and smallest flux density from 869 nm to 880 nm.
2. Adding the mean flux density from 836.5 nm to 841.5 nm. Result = -3.073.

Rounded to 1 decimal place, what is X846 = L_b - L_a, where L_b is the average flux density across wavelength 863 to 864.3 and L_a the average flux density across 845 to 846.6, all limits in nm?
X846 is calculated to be -0.1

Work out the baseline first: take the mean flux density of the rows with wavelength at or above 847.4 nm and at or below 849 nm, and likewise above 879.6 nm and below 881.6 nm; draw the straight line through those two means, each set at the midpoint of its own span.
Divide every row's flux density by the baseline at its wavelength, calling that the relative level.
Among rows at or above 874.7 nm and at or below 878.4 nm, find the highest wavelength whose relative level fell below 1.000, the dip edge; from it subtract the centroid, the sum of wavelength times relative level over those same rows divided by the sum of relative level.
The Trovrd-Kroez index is 1.62 nm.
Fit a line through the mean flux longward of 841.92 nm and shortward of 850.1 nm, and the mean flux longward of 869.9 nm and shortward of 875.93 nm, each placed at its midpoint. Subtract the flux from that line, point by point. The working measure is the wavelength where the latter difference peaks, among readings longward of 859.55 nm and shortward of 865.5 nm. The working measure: 865.307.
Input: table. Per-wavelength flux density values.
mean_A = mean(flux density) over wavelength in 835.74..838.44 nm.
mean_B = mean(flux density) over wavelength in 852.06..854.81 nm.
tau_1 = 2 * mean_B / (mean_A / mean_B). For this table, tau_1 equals 15.0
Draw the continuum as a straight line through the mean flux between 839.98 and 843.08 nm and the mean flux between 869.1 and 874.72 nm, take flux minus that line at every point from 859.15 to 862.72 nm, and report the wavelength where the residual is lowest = 859.351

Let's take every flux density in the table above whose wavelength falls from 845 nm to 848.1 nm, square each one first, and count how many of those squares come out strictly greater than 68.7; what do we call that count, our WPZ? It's 8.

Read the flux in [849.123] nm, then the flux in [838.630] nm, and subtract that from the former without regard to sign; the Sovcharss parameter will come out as 0.43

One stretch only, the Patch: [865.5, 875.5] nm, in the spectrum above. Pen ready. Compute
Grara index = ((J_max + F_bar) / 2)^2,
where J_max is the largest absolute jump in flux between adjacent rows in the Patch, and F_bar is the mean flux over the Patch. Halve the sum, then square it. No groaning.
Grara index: 17.2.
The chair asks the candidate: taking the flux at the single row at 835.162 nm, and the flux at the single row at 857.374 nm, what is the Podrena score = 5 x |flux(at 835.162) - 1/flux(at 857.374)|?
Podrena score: 43.5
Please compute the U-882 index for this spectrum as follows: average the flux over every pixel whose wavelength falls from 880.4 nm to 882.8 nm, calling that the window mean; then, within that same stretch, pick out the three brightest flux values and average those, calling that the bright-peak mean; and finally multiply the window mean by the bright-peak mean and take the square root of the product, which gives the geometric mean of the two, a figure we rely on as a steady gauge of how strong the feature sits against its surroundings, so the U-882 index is 8.07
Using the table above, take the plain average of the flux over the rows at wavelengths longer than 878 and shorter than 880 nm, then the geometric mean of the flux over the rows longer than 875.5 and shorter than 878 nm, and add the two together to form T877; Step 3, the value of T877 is 15.9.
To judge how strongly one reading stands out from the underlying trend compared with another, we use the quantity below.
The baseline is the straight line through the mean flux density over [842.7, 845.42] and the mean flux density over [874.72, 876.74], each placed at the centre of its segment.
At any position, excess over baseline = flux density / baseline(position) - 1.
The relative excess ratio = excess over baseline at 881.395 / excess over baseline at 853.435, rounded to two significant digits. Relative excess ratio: -1.6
